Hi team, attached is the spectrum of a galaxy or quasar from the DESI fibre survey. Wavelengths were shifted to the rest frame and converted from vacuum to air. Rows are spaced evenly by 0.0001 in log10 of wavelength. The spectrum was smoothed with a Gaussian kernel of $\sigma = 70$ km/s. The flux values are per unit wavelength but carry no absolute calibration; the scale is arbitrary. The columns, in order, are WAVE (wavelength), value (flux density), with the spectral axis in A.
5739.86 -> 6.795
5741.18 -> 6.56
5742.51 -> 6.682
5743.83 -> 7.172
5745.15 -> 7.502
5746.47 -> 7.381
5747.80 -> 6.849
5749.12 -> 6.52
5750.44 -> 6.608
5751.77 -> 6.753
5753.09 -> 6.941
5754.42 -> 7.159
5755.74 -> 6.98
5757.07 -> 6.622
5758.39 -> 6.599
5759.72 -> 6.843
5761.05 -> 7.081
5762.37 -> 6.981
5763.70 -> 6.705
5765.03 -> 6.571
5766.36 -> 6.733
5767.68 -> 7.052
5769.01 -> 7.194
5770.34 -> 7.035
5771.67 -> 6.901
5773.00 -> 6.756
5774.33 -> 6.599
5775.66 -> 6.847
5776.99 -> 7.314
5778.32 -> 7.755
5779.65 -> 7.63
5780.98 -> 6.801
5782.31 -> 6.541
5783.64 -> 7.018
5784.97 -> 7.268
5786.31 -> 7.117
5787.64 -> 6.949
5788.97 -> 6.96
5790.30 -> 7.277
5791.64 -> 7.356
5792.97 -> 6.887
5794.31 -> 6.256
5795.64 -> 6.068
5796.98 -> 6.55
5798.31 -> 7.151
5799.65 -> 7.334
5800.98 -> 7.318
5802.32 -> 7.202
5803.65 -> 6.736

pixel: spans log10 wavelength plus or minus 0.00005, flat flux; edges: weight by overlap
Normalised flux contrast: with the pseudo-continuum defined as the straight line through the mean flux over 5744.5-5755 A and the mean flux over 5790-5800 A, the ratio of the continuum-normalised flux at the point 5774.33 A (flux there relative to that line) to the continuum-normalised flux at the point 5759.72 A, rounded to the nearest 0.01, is 0.97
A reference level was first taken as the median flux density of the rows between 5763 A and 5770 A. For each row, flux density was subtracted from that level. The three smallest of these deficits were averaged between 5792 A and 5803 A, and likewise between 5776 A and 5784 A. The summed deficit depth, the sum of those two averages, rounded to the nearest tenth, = -1.4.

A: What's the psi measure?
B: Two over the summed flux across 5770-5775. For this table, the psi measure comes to 0.073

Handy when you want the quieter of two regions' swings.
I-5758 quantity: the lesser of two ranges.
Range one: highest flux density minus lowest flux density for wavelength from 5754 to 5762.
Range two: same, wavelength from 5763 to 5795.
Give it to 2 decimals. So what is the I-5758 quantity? 0.56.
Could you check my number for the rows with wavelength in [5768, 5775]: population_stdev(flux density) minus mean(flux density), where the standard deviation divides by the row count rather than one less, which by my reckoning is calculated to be -6.69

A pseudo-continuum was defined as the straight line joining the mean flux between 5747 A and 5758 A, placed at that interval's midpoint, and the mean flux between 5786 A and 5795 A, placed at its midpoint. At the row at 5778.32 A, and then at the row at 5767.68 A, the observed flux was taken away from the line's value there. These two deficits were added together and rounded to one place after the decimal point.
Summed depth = -1.0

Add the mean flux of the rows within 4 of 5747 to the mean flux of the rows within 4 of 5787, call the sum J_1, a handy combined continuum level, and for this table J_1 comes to 14.1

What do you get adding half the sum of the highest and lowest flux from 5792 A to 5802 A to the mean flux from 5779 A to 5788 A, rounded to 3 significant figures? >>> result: 13.7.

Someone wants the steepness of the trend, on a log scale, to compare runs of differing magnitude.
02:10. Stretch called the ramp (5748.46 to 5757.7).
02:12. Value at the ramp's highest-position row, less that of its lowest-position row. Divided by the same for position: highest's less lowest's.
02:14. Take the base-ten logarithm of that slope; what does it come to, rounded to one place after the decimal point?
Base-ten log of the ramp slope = -1.9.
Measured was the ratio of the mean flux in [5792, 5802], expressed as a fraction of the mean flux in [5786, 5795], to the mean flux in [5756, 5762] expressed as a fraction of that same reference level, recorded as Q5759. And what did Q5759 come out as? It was 1.00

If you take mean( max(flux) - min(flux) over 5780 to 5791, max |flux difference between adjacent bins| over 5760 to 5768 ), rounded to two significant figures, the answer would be 0.53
